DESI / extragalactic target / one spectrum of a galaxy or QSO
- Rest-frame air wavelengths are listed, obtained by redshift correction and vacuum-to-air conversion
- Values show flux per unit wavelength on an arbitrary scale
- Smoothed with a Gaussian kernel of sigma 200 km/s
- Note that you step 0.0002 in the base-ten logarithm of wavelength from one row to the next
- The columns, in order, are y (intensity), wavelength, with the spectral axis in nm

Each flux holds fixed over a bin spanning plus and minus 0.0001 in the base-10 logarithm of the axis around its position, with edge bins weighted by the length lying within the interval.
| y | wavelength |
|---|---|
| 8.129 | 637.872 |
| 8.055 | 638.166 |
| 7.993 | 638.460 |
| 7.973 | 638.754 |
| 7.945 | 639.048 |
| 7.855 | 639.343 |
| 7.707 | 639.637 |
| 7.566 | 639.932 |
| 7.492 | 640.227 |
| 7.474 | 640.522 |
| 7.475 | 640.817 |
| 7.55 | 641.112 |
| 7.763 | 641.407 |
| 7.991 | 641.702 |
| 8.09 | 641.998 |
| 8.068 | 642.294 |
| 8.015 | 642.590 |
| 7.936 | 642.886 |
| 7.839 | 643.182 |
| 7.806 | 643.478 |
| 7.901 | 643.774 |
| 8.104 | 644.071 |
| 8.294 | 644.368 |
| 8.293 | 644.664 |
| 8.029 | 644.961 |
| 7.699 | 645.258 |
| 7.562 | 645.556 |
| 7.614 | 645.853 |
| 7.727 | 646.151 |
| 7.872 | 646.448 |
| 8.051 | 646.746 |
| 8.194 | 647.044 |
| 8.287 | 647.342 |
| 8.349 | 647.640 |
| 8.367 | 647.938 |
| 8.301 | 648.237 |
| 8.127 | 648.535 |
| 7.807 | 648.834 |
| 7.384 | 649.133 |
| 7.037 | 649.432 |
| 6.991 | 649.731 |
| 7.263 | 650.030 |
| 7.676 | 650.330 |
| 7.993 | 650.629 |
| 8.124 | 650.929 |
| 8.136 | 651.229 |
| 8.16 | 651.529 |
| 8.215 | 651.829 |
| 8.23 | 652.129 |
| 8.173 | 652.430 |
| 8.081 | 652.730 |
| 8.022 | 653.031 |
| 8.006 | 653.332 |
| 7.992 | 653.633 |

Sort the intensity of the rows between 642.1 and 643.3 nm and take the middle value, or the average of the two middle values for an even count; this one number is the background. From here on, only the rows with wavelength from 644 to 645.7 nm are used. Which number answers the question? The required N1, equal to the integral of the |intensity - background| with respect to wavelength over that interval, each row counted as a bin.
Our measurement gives 0.4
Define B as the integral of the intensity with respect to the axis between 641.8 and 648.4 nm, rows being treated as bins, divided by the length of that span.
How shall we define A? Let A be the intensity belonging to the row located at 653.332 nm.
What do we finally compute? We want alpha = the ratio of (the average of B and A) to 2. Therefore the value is 4.01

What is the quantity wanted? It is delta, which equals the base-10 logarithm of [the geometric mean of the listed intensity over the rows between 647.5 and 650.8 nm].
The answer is 0.889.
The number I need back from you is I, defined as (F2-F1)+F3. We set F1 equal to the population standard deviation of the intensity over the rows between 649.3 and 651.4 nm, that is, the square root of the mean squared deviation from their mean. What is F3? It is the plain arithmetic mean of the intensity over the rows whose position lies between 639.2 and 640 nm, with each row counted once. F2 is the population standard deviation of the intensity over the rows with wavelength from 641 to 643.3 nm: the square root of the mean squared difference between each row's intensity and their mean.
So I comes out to 7.4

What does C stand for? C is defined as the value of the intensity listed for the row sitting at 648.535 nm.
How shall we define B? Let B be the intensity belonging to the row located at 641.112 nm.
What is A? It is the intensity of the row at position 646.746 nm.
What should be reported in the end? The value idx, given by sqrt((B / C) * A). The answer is 2.73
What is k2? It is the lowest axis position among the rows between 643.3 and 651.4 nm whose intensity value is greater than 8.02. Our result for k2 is 644.071 nm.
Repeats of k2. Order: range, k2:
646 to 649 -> 646.746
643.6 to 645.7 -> 644.071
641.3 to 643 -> 641.998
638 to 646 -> 638.166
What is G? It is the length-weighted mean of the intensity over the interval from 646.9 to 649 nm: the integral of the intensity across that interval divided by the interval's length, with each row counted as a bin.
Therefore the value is 8.2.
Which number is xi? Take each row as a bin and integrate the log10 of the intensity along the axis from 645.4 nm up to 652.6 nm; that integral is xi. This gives 6.5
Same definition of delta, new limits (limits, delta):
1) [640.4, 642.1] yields 0.888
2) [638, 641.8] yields 0.890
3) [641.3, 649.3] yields 0.902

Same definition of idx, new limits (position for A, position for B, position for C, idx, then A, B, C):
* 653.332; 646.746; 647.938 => 2.78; 8.006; 8.051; 8.367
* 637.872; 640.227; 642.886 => 2.77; 8.129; 7.492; 7.936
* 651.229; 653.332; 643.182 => 2.88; 8.136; 8.006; 7.839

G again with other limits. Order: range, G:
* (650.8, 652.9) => 8.2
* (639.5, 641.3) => 7.5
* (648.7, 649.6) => 7.4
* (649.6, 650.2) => 7.1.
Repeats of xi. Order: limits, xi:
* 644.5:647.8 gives 3.0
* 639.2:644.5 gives 4.7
